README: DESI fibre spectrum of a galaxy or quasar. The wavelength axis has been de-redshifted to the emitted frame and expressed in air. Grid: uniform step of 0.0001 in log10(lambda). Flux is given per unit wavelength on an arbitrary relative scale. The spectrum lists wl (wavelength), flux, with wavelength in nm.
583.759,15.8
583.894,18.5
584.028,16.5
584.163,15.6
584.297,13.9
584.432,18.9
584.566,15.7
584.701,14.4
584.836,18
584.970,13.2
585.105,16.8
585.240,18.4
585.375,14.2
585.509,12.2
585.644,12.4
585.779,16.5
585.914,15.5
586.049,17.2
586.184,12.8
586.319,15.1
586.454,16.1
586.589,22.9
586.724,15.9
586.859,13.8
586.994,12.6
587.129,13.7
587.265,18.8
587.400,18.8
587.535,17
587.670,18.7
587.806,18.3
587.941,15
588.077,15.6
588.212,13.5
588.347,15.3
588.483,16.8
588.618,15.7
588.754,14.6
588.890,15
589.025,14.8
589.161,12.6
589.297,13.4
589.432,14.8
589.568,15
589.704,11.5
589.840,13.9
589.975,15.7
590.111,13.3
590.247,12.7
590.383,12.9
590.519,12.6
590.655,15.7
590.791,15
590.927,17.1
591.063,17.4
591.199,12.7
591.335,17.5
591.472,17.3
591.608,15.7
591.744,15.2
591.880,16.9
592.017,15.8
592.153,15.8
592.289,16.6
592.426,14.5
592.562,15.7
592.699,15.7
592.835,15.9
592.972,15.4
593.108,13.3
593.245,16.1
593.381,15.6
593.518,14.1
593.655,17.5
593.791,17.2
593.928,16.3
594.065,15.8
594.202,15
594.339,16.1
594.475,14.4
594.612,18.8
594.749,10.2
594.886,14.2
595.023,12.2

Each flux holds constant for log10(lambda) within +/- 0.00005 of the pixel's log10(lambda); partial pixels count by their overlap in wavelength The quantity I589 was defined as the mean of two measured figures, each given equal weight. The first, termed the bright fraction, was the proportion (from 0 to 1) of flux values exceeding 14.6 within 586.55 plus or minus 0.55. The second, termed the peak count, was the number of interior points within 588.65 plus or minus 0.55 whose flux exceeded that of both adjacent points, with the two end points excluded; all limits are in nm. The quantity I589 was 1.31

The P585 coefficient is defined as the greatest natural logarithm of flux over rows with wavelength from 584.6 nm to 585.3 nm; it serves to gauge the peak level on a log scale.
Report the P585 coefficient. 2.91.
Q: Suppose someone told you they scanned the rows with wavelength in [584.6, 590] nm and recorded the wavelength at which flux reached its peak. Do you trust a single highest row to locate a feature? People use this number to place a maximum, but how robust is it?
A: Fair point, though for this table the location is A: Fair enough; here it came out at 586.589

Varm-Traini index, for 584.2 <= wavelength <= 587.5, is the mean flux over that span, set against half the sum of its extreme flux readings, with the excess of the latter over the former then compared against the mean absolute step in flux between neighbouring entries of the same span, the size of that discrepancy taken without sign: 1.1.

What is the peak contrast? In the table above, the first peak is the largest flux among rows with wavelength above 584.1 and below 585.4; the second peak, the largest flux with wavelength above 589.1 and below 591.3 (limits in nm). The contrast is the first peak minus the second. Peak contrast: 1.5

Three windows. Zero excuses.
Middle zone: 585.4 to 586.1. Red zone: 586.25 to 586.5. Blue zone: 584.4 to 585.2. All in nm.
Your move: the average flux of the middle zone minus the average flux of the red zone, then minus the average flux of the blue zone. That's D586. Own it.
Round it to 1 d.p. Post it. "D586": -17.0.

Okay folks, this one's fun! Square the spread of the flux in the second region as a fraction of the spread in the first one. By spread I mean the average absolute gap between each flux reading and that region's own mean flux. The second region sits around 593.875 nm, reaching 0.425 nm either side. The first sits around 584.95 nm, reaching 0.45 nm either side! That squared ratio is 0.38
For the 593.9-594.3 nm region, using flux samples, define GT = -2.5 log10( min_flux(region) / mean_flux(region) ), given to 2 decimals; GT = 0.05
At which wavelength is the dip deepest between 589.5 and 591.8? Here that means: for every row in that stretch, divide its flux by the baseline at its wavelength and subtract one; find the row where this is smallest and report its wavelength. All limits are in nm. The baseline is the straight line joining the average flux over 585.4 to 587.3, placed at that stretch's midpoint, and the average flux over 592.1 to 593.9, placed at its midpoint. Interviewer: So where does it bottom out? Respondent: 589.704 nm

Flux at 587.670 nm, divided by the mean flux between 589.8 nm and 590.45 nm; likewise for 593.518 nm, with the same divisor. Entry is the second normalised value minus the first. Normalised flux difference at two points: -0.3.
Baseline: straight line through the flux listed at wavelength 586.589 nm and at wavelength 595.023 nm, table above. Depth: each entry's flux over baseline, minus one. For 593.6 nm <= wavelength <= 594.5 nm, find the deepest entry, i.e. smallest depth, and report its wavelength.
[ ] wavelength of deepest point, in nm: 594.475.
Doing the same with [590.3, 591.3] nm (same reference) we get 590.519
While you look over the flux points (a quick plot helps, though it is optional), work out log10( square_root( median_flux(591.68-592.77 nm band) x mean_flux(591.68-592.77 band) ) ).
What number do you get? 1.20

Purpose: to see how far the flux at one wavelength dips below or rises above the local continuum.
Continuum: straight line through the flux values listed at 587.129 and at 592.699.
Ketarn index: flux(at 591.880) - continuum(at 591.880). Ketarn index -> 1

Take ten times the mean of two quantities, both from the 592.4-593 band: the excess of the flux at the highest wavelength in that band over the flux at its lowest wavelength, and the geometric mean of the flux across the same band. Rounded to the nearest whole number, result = 82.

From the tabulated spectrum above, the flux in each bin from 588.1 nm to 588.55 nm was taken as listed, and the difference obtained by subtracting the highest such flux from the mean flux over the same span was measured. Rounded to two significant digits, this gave -1.6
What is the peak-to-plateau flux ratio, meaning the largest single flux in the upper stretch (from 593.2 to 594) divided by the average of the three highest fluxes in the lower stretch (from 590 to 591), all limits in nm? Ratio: 1.10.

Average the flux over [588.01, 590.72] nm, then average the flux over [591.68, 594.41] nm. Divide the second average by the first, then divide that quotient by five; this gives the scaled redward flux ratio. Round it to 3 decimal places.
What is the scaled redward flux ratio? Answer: 0.220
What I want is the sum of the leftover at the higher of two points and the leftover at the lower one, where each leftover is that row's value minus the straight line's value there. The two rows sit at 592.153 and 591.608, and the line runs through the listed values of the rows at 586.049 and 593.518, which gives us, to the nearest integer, 2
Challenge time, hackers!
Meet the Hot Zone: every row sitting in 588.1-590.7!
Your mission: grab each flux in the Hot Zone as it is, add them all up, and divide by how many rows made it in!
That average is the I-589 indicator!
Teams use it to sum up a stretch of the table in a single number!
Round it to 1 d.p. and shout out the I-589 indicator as 14.2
